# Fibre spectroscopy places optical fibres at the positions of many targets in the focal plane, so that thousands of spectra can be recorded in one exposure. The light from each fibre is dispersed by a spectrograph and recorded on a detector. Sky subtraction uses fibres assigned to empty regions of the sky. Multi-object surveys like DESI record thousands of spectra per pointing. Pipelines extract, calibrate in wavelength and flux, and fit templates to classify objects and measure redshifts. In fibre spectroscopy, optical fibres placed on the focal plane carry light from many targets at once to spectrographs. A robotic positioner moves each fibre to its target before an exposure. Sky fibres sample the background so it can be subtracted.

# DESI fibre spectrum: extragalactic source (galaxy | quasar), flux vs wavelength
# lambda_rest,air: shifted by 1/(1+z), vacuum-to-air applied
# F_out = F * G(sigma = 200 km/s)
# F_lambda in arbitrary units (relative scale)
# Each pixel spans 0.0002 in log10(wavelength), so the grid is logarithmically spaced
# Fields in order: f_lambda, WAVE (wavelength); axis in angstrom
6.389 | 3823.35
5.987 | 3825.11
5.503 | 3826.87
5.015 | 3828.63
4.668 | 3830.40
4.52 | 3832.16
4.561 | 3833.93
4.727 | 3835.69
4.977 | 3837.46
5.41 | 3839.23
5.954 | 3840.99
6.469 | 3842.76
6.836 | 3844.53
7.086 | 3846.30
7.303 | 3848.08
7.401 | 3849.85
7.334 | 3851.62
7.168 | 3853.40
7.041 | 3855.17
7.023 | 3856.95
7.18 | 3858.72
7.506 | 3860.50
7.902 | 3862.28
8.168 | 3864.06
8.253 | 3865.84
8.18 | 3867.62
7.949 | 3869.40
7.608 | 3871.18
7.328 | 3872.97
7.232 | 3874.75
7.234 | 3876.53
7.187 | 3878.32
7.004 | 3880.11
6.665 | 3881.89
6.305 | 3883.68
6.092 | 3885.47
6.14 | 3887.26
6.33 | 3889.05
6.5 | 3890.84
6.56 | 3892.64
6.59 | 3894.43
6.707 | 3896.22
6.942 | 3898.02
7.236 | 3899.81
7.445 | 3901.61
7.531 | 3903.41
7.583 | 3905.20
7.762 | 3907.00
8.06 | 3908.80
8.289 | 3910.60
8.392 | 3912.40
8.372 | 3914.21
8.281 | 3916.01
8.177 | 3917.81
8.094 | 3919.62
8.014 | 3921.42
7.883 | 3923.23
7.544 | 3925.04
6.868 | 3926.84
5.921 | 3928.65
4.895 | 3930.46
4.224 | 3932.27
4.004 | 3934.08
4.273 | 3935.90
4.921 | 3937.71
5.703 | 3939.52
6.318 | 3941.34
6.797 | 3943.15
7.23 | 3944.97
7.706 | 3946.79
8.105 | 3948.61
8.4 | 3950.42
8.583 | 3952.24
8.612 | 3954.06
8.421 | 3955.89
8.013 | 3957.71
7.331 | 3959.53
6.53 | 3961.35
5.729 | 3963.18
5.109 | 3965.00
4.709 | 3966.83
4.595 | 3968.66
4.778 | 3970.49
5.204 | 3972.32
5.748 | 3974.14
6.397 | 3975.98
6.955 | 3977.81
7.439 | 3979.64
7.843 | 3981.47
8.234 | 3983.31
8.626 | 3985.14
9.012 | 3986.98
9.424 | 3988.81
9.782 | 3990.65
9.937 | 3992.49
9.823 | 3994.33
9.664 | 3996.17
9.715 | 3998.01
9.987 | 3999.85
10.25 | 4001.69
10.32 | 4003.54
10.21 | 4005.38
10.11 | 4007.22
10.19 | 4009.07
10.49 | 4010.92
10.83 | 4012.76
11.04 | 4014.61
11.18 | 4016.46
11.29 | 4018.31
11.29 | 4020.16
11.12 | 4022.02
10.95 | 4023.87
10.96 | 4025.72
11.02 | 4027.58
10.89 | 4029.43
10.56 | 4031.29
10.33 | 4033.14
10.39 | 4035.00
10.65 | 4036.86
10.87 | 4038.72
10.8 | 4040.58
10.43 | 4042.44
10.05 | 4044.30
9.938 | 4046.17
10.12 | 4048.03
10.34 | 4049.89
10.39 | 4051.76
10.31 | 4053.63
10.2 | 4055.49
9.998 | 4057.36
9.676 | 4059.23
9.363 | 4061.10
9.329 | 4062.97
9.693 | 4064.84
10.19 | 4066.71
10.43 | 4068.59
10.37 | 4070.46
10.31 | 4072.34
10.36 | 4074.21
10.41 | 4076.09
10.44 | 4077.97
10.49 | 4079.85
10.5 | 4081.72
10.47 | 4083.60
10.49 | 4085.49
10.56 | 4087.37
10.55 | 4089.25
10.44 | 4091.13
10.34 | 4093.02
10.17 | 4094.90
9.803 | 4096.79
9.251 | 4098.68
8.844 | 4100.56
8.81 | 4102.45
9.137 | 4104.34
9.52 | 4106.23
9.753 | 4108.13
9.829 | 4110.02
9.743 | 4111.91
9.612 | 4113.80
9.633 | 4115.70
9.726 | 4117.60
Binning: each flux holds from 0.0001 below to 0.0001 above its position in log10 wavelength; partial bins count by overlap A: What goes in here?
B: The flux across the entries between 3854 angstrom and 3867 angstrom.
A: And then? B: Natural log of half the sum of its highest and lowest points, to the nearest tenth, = 2.0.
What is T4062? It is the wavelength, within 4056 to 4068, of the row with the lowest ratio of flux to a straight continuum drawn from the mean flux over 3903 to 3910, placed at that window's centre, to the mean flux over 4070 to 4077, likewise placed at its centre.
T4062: 4062.97 angstrom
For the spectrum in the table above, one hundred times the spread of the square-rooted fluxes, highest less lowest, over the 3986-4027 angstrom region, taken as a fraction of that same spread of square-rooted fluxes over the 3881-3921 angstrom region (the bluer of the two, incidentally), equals 84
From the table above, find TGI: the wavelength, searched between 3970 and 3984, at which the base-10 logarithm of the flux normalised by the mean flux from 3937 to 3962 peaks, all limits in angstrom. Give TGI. 3983.31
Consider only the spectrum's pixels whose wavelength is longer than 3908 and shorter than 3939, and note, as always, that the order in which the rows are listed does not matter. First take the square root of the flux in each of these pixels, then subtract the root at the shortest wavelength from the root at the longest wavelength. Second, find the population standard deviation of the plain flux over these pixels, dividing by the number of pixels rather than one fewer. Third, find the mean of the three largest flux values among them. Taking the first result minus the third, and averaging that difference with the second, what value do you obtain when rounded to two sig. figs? -3.7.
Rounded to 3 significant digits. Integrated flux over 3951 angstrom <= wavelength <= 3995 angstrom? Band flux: 324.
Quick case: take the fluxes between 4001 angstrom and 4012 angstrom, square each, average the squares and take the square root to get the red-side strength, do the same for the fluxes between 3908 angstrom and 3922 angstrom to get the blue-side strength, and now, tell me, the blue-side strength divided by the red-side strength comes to 0.80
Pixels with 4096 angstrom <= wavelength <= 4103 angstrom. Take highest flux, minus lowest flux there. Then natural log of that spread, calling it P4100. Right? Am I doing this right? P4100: 0.0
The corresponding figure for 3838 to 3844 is 0.1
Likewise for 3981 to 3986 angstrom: -0.2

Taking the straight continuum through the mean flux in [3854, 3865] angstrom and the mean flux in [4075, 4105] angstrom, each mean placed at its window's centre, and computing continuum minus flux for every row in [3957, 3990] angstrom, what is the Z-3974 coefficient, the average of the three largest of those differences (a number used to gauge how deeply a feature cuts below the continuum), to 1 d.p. 4.0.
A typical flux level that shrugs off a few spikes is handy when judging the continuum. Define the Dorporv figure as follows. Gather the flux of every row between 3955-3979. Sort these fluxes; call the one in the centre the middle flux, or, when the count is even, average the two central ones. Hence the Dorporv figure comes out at 5.7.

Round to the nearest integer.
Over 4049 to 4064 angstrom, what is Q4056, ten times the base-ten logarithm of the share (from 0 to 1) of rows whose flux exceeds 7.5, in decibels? 0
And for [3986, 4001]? 0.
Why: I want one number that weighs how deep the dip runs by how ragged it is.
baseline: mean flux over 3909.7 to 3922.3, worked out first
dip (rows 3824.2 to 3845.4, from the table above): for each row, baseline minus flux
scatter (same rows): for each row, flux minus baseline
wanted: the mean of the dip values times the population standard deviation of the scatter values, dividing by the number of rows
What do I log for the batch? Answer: 2.1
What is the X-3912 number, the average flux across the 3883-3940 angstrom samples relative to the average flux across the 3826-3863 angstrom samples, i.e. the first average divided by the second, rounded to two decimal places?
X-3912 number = 1.09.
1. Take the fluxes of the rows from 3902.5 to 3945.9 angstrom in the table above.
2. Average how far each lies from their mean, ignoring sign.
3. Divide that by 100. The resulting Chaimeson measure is 0.0124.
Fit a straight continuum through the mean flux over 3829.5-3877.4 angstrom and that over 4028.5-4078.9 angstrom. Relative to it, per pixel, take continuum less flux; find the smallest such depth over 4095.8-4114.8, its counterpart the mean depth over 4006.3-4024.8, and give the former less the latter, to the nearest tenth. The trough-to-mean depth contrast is 2.5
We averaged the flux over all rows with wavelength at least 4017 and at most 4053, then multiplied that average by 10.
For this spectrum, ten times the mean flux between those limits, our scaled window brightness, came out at 107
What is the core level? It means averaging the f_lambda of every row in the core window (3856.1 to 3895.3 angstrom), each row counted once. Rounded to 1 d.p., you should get 7.1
